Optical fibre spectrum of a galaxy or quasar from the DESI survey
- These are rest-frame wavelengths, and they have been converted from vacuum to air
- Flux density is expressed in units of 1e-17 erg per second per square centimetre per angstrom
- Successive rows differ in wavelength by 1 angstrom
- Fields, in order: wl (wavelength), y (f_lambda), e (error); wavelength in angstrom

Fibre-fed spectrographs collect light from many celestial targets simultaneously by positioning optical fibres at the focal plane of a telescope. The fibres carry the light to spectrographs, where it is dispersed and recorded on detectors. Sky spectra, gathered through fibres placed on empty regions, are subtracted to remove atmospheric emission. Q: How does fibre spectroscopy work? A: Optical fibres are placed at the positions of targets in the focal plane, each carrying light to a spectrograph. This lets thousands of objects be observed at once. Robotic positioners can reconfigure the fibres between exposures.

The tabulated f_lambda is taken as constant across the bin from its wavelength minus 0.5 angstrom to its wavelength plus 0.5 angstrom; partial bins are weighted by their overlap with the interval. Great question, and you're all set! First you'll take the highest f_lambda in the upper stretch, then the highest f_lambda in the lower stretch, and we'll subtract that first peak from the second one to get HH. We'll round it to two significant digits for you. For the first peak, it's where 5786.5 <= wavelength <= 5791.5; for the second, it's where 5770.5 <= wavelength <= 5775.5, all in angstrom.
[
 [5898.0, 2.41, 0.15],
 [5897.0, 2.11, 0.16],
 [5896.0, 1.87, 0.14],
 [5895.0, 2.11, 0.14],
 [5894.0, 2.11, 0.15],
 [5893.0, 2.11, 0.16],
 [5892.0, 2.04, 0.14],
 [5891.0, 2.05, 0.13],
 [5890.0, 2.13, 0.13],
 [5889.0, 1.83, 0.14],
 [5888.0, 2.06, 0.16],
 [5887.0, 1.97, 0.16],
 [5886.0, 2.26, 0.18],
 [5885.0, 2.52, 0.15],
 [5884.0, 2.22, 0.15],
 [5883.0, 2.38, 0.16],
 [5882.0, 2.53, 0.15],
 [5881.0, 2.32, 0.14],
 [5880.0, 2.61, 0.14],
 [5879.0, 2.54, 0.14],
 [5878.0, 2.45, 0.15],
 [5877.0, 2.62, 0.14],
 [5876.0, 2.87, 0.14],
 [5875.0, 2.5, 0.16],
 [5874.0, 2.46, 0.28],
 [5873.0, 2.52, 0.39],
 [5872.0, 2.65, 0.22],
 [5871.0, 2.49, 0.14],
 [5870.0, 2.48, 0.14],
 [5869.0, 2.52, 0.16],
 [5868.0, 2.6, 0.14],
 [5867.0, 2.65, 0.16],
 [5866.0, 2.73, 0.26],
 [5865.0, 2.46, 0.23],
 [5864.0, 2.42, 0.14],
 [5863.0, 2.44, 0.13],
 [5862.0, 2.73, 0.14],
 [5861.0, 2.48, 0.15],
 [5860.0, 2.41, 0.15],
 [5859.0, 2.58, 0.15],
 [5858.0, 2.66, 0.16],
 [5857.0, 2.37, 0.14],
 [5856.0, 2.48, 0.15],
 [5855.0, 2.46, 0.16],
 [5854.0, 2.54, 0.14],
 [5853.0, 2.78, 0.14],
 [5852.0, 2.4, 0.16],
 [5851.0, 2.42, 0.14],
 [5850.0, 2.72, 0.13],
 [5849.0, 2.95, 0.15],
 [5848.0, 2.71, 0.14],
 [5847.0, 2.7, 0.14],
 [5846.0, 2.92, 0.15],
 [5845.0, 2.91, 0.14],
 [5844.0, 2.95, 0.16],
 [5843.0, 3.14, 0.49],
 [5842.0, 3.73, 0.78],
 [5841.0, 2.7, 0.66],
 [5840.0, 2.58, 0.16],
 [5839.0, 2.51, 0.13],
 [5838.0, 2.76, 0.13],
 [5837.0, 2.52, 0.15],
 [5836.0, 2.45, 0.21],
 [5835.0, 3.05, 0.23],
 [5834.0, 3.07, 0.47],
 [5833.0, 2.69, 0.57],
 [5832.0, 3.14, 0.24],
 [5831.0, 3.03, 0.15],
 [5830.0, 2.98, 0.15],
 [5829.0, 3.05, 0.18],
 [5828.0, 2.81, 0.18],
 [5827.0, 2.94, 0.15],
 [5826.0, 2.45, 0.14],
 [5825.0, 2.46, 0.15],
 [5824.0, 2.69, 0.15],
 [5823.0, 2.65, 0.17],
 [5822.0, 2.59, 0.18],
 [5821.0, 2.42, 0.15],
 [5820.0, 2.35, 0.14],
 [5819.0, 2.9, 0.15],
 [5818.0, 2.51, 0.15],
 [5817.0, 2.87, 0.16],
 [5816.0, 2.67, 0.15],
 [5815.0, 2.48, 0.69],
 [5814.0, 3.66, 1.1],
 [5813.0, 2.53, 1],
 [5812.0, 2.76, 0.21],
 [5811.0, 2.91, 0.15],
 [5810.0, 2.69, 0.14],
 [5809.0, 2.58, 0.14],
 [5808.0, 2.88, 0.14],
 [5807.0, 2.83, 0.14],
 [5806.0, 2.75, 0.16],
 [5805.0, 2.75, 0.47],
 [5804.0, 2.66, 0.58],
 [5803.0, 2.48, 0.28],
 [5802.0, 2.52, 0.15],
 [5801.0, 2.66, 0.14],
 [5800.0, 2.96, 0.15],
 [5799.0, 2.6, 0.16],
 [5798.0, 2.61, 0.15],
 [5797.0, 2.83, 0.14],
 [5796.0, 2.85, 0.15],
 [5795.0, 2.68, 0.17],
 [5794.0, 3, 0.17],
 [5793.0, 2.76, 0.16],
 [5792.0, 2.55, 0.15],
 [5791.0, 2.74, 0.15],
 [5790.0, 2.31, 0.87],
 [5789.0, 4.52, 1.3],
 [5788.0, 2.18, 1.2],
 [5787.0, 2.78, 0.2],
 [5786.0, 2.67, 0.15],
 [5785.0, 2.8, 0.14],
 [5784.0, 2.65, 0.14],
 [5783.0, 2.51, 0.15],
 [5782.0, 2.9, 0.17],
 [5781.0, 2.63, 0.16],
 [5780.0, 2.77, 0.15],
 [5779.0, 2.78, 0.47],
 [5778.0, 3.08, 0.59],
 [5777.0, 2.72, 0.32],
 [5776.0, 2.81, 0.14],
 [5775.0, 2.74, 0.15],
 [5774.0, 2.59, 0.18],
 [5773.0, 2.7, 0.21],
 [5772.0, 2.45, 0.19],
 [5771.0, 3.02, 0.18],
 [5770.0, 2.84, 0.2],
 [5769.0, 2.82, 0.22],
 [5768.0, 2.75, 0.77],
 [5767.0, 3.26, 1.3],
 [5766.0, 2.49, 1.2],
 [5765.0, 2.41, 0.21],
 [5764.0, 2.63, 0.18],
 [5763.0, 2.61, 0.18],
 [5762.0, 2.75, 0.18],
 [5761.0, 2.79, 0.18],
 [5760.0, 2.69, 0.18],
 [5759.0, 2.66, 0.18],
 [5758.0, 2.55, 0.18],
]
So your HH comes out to -1.5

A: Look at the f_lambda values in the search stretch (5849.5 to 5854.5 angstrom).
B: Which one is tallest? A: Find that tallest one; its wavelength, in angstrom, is 5853.0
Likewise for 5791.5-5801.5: 5794.0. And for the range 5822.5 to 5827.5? 5827.0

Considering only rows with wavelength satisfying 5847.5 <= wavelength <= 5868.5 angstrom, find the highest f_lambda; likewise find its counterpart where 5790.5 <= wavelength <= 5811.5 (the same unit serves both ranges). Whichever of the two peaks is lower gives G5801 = 2.95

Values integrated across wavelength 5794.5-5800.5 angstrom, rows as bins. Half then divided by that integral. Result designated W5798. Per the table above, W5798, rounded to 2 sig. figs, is 0.030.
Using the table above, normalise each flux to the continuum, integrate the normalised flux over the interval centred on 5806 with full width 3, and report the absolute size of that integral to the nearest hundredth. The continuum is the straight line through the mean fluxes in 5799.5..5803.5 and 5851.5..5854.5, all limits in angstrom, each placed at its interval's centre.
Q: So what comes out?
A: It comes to 3.15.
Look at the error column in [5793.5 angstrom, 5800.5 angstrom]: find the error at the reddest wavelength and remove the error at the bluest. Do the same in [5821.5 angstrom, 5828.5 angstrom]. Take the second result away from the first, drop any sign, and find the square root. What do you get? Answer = 0.14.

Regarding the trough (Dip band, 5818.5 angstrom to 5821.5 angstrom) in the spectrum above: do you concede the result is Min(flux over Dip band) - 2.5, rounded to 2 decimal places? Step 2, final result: -0.15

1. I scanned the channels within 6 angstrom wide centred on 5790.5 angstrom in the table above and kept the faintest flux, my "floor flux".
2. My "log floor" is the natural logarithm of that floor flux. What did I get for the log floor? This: 0.78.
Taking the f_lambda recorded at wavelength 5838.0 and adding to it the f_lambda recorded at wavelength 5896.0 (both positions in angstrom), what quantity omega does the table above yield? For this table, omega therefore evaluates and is 4.63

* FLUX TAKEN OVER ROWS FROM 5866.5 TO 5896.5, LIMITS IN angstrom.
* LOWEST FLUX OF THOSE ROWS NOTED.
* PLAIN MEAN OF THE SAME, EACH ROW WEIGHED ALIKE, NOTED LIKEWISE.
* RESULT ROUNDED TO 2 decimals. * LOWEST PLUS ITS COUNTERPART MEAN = 4.18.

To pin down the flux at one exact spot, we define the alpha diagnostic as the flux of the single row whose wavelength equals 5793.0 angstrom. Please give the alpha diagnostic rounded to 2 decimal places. 2.76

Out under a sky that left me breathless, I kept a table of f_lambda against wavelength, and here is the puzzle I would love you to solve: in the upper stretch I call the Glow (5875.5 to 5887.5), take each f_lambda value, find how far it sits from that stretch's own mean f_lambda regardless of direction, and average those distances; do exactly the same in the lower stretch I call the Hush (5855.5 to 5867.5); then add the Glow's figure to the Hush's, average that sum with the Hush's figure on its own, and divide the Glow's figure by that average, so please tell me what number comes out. 0.87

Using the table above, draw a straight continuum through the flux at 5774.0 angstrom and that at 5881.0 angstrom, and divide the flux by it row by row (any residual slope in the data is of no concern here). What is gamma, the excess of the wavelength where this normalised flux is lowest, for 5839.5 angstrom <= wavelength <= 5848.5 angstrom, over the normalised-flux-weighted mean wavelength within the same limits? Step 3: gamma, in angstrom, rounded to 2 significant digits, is -4.0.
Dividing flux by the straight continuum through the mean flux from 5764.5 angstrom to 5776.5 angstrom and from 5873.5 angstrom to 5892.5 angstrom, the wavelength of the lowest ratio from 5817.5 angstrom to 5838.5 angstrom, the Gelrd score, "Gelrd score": 5820.0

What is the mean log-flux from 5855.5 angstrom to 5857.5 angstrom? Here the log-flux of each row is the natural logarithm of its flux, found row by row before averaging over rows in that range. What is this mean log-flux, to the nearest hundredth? 0.89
